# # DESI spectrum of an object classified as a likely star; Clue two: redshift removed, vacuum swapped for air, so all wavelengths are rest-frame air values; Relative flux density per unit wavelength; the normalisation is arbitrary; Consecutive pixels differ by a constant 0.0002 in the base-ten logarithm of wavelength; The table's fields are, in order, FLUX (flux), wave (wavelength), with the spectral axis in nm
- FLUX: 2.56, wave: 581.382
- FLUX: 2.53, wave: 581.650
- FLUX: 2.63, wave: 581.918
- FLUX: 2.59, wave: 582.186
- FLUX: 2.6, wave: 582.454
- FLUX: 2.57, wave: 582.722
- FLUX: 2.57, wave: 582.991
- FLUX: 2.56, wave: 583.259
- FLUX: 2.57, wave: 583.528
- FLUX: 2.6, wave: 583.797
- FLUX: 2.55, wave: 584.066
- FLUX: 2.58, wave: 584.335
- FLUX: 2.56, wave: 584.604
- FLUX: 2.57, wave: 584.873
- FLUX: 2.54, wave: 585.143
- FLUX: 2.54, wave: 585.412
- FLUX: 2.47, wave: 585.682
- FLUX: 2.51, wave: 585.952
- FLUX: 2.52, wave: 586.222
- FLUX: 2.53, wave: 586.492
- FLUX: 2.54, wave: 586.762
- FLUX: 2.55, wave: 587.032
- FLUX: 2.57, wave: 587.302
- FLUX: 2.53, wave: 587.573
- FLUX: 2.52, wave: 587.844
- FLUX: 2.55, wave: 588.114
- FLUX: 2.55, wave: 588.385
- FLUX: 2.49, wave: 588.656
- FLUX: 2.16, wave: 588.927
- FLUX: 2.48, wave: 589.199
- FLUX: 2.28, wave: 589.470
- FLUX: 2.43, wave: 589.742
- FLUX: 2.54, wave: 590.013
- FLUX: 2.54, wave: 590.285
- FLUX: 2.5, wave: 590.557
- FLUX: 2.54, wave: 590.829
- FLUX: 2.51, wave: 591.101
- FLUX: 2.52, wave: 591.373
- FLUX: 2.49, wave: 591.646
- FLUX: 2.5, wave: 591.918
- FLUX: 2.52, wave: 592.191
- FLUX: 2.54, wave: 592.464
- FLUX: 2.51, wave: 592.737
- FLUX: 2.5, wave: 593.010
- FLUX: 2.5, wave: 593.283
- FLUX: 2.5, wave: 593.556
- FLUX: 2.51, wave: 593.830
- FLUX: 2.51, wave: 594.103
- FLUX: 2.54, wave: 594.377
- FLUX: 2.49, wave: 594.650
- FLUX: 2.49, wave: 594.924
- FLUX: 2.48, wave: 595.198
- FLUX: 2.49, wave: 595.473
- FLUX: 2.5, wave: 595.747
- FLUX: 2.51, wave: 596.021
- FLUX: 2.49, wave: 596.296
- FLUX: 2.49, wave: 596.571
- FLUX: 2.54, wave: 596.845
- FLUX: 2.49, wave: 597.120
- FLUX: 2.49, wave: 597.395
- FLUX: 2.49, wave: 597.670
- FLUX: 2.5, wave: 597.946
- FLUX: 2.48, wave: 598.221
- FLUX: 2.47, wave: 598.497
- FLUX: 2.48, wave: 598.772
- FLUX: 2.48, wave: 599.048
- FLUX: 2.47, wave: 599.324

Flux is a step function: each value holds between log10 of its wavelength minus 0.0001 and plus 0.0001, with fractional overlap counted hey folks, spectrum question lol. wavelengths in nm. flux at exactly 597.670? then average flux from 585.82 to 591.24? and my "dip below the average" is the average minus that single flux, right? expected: 0.00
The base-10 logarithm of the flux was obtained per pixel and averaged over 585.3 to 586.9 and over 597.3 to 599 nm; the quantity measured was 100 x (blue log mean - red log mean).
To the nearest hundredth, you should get 0.58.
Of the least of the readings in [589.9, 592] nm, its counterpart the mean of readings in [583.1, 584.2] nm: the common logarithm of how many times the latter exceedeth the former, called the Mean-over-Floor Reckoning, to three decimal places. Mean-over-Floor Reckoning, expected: 0.014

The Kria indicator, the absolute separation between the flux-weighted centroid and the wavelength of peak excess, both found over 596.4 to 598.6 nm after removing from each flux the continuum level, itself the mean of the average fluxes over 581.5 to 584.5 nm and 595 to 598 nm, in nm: 0.85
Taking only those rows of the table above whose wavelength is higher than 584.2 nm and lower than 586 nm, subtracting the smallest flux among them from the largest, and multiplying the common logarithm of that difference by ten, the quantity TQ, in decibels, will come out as -9.6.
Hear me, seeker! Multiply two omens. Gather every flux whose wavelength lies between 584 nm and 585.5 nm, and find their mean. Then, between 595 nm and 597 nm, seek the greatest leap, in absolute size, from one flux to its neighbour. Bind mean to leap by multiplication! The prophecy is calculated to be 0.13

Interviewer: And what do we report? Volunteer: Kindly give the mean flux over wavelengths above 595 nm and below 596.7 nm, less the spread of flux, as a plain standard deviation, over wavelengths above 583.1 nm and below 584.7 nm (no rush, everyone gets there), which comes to 2.48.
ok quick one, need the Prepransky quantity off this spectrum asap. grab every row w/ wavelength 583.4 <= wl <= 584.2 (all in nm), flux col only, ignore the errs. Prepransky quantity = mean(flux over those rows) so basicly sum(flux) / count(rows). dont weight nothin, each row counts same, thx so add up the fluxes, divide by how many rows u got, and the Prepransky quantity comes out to 2.57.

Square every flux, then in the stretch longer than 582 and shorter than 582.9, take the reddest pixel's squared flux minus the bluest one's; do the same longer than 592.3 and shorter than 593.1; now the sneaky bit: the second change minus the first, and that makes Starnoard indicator -0.10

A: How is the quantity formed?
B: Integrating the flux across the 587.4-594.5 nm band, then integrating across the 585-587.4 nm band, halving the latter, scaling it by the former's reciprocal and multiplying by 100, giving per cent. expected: 17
